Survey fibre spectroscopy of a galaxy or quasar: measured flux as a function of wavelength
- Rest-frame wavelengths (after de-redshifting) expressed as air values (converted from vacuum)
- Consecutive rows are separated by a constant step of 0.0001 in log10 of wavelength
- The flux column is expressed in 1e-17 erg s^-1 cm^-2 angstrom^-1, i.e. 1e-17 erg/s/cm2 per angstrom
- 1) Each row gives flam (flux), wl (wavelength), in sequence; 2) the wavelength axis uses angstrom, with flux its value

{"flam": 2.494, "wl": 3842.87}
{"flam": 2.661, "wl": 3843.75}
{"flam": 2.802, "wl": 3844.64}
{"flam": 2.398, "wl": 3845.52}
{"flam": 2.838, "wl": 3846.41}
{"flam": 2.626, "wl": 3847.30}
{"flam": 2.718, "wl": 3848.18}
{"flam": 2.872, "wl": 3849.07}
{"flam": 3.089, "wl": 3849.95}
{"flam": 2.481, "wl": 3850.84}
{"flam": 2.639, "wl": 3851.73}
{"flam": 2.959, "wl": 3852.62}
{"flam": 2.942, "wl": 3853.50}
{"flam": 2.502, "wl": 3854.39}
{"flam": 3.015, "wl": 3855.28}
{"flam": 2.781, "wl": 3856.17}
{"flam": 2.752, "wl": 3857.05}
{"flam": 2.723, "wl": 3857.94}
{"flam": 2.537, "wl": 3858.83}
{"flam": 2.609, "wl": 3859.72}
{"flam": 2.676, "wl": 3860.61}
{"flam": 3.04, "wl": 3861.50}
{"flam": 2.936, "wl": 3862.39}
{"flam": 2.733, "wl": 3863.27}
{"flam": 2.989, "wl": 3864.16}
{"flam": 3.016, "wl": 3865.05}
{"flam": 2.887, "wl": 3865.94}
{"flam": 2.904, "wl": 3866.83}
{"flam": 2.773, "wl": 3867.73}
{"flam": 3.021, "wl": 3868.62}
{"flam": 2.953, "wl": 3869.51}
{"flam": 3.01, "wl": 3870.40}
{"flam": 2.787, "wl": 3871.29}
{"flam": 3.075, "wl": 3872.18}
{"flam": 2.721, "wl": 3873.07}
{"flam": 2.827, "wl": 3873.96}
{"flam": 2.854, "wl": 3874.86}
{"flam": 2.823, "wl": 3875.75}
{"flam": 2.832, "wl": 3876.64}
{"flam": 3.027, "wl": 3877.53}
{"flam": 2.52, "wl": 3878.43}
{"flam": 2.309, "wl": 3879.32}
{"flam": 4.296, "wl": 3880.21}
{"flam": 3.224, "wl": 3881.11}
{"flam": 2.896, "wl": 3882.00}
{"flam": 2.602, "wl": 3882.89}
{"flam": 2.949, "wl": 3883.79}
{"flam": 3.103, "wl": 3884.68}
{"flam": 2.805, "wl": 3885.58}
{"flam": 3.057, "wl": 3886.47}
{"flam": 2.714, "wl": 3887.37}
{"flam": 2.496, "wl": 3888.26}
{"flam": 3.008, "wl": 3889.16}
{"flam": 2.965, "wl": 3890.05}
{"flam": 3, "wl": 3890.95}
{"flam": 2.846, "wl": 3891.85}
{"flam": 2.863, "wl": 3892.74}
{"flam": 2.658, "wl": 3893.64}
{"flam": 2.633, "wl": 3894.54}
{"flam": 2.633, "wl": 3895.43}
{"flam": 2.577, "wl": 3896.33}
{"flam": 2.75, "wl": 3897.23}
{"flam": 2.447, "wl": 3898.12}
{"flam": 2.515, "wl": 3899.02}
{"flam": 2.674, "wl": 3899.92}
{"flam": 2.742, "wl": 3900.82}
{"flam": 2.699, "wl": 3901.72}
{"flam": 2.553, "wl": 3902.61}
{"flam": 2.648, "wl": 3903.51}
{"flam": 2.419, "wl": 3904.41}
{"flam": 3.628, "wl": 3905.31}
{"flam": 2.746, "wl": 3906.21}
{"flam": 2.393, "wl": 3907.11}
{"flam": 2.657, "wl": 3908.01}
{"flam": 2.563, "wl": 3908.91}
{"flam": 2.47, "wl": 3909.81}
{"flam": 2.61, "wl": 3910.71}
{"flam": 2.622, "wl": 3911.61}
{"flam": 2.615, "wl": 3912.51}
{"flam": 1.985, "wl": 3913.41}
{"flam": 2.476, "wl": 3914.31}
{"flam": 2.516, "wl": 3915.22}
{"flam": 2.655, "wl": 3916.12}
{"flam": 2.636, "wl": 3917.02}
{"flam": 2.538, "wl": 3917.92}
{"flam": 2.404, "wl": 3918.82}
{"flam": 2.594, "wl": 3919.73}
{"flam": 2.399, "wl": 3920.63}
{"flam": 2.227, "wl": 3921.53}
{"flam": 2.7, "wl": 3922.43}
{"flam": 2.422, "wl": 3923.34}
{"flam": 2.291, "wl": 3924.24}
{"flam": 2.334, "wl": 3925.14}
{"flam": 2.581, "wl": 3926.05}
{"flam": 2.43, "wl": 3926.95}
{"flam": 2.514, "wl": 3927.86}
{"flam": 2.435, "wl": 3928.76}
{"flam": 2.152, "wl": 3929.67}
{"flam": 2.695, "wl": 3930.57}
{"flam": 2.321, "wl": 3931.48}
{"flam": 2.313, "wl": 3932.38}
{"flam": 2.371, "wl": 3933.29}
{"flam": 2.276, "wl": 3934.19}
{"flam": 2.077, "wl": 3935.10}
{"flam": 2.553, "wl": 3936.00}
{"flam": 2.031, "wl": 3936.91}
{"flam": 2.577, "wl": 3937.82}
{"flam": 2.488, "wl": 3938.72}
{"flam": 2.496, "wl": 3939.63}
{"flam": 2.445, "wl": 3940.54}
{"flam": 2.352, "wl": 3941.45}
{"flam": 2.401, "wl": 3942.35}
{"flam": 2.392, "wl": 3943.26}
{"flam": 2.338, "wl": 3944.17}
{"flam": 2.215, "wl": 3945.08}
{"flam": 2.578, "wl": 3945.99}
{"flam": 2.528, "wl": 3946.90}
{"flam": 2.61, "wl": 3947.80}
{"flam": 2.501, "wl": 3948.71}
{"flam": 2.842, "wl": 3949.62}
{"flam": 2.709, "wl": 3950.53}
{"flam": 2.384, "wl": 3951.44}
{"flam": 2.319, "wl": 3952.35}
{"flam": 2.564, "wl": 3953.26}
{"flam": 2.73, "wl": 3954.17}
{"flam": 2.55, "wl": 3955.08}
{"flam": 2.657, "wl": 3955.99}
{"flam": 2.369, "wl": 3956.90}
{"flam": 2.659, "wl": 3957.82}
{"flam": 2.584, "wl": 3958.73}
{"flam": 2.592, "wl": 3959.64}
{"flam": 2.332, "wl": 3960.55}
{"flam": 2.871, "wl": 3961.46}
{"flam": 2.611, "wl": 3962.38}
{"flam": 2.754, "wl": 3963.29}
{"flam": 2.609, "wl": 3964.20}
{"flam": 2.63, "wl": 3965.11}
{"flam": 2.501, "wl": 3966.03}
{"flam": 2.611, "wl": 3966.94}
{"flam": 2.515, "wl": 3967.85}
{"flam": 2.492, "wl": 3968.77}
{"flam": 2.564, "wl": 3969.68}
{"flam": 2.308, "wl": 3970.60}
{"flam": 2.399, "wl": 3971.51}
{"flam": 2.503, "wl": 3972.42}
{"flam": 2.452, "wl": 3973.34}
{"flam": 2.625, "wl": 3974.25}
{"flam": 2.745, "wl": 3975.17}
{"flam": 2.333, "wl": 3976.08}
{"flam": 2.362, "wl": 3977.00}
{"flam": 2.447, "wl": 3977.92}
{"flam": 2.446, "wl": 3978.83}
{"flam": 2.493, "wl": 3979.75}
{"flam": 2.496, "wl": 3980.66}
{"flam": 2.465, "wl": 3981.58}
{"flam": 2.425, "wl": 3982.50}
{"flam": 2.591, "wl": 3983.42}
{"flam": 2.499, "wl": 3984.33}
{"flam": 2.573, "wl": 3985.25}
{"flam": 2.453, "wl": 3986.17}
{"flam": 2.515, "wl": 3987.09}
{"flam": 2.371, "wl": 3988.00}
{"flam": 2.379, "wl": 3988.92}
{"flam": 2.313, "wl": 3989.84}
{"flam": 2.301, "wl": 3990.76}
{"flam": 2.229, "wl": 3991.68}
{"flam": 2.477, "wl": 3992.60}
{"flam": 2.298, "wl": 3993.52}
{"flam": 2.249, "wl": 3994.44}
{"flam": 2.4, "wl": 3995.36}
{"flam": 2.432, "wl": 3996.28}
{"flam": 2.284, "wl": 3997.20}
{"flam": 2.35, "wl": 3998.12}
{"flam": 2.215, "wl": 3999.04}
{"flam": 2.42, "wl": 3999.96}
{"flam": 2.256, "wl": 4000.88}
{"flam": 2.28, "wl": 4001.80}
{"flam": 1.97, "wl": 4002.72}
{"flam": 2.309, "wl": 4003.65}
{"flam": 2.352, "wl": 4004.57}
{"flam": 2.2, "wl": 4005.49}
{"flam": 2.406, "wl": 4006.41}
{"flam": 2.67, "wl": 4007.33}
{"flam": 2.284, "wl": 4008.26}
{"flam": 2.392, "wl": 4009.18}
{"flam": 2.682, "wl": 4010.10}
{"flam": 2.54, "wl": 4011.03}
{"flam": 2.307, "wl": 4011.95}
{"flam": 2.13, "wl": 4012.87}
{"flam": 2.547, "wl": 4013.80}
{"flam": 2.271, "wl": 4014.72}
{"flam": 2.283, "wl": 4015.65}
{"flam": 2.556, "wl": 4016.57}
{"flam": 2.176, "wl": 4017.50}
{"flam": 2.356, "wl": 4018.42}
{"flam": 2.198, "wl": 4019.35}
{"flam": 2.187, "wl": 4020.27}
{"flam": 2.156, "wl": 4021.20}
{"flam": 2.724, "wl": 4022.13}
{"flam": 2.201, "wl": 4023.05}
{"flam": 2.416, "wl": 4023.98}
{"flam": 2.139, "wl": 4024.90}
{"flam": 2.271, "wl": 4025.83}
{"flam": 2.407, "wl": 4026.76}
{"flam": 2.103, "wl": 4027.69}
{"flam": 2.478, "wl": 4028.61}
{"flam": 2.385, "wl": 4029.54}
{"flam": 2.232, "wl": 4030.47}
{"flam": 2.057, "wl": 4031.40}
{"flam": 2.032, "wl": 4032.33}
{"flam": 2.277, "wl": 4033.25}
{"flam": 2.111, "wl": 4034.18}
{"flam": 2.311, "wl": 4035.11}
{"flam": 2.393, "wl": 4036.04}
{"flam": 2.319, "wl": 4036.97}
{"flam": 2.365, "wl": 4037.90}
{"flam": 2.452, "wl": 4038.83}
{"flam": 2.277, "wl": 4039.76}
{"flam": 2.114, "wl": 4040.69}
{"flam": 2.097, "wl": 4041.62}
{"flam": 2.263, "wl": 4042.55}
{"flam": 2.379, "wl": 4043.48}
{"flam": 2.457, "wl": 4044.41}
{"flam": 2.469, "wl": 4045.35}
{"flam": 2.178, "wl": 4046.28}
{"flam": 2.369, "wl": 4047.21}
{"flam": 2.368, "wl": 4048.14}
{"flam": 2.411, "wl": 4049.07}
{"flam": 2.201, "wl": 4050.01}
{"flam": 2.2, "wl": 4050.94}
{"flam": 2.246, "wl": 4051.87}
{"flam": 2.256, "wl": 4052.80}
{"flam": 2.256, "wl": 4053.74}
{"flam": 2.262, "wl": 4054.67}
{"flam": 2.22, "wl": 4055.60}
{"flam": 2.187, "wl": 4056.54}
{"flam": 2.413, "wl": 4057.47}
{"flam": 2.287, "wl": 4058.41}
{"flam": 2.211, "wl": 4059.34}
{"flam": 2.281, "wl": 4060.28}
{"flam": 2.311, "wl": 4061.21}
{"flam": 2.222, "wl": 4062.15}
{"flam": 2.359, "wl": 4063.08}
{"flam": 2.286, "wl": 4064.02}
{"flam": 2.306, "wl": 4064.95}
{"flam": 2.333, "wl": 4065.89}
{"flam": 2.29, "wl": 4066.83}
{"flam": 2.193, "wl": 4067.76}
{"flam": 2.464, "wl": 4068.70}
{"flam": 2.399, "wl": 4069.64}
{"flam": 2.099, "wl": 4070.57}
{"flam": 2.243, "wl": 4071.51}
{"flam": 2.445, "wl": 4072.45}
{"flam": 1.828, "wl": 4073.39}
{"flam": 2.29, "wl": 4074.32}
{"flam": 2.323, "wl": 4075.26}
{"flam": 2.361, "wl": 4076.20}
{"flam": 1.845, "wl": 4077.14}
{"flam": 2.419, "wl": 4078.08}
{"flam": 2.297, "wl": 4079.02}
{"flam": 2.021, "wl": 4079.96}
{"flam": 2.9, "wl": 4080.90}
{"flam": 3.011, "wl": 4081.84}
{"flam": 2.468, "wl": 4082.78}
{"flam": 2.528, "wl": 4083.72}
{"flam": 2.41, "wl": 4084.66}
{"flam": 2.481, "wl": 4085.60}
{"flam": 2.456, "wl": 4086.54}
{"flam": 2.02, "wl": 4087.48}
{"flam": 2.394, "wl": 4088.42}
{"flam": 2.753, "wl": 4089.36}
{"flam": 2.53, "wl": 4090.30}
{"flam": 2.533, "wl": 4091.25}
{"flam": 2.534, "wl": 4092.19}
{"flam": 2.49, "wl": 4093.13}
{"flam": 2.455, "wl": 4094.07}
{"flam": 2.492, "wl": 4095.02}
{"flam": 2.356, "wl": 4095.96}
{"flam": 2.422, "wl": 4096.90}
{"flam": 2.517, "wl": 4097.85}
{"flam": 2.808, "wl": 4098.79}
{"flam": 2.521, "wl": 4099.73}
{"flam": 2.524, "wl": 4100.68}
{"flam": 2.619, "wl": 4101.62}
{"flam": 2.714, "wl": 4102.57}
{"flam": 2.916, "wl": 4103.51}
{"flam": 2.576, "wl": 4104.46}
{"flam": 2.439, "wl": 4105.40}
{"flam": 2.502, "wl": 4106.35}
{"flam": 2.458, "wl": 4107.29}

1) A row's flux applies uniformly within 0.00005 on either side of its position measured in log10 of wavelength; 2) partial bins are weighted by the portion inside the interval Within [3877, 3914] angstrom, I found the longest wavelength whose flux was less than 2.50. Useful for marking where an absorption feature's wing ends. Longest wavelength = 3913.41 angstrom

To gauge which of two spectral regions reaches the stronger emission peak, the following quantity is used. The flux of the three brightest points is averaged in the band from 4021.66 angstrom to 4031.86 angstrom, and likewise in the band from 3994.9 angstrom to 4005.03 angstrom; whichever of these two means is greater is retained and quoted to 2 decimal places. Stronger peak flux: 2.54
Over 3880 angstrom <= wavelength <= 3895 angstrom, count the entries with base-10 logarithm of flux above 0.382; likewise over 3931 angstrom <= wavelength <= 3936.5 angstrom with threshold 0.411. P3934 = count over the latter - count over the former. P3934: -17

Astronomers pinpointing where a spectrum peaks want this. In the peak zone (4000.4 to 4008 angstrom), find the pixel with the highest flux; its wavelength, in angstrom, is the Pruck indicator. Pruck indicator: 4007.33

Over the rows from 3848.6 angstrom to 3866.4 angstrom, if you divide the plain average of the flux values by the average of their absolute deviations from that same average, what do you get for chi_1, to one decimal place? 17.0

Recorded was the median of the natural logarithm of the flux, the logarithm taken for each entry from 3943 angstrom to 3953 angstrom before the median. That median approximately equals 0.92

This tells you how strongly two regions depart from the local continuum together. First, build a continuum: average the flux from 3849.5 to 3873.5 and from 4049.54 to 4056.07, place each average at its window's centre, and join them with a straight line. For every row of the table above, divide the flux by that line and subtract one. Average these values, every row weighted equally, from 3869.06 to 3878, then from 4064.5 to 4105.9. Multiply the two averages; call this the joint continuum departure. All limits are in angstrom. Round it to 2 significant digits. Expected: 0.0047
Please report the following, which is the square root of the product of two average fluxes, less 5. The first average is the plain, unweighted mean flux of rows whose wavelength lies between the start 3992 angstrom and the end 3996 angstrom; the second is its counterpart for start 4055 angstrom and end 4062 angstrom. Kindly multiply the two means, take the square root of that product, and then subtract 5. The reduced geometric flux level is -2.69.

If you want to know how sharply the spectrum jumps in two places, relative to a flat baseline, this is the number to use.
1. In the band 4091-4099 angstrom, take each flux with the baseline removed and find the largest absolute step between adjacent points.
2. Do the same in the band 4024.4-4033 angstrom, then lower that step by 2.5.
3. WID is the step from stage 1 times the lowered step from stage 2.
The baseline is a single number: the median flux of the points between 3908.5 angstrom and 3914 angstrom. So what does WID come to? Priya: -0.62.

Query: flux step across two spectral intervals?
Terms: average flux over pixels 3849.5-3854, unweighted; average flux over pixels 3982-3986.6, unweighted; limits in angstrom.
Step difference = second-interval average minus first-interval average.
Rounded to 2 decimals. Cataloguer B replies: -0.31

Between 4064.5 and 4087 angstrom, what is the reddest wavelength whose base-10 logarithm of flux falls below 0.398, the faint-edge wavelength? 4086.54 angstrom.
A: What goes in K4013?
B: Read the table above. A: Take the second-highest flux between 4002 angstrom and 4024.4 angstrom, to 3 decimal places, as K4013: 2.682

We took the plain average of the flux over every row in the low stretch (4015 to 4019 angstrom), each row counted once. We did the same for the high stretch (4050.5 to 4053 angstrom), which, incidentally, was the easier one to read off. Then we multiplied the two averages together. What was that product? 5.2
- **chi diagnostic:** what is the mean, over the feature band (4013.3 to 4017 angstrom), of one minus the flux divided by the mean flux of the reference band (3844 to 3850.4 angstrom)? 0.126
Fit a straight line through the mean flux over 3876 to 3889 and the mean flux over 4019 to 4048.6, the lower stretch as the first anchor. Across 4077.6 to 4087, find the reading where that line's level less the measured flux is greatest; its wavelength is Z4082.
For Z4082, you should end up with 4079.96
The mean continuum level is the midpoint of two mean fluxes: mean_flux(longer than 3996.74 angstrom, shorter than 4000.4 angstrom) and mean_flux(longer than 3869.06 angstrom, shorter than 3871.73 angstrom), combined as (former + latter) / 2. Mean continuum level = 2.62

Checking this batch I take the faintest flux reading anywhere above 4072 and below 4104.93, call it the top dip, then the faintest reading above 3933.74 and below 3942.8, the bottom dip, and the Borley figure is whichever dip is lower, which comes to 1.83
